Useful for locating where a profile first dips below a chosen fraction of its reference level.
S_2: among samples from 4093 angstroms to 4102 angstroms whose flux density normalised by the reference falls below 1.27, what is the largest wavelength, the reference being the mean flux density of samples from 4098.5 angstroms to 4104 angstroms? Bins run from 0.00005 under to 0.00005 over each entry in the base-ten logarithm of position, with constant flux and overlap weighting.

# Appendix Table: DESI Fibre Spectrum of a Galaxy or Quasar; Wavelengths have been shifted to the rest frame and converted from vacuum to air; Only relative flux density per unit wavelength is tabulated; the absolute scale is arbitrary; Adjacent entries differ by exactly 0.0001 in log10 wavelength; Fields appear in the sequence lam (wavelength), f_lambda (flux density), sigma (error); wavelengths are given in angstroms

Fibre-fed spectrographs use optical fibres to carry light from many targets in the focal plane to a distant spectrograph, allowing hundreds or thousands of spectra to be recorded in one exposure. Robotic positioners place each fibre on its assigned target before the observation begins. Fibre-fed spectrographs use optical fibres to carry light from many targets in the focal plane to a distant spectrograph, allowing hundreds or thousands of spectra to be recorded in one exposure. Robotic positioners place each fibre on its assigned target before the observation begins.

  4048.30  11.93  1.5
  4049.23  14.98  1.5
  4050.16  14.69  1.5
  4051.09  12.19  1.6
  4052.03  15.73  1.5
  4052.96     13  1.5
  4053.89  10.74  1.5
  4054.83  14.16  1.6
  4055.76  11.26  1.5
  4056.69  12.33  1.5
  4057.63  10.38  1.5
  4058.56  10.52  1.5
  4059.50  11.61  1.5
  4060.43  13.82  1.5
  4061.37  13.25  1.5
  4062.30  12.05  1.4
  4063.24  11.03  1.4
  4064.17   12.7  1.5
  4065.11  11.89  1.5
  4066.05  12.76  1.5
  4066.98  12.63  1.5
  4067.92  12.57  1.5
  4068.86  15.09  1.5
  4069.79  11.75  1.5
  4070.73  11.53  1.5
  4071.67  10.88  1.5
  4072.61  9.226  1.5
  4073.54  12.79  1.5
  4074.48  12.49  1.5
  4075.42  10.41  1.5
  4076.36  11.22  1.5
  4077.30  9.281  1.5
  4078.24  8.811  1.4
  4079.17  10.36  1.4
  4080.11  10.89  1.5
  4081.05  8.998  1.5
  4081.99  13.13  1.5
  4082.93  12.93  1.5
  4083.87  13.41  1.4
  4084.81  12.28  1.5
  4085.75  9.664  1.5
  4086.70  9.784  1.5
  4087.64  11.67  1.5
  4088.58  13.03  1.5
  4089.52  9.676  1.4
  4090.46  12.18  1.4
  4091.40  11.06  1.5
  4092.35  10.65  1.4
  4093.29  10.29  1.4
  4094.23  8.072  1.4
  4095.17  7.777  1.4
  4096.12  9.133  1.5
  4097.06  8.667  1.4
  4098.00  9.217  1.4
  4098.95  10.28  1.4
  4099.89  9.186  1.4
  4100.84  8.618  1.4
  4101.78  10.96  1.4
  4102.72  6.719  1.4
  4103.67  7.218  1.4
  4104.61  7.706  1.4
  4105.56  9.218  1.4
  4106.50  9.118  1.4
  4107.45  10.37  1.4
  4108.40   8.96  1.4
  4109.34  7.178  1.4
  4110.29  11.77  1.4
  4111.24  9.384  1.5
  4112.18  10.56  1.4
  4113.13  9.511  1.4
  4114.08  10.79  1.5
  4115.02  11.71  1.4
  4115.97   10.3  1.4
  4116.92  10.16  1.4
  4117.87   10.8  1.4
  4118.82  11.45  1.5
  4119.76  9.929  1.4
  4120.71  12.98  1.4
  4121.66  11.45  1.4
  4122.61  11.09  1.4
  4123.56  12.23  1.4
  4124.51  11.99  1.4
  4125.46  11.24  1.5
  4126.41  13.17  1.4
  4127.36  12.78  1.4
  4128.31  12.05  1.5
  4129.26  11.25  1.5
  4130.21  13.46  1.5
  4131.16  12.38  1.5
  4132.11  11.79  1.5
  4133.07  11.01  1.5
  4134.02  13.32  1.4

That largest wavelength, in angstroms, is 4101.78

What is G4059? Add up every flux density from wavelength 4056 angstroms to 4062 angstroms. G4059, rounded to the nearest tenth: 71.9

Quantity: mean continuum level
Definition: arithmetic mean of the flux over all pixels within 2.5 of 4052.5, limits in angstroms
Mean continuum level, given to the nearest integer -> 13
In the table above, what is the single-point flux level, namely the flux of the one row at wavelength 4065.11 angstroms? 11.89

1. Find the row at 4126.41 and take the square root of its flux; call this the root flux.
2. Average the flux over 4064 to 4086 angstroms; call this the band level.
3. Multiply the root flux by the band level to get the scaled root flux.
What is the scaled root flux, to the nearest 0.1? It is 42.0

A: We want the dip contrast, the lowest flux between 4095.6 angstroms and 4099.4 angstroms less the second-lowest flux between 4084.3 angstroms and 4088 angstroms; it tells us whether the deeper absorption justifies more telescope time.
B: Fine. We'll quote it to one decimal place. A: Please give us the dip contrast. -1.1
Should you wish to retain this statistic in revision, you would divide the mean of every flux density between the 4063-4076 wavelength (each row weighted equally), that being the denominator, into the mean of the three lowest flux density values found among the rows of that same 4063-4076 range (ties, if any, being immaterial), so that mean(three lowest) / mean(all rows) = 0.85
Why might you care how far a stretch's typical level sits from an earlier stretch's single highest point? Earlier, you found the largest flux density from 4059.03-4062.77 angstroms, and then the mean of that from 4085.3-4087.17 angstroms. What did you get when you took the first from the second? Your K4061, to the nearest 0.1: -4.1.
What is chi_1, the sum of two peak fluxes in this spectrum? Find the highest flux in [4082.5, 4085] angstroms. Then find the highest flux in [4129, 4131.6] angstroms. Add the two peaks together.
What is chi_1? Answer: 26.9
